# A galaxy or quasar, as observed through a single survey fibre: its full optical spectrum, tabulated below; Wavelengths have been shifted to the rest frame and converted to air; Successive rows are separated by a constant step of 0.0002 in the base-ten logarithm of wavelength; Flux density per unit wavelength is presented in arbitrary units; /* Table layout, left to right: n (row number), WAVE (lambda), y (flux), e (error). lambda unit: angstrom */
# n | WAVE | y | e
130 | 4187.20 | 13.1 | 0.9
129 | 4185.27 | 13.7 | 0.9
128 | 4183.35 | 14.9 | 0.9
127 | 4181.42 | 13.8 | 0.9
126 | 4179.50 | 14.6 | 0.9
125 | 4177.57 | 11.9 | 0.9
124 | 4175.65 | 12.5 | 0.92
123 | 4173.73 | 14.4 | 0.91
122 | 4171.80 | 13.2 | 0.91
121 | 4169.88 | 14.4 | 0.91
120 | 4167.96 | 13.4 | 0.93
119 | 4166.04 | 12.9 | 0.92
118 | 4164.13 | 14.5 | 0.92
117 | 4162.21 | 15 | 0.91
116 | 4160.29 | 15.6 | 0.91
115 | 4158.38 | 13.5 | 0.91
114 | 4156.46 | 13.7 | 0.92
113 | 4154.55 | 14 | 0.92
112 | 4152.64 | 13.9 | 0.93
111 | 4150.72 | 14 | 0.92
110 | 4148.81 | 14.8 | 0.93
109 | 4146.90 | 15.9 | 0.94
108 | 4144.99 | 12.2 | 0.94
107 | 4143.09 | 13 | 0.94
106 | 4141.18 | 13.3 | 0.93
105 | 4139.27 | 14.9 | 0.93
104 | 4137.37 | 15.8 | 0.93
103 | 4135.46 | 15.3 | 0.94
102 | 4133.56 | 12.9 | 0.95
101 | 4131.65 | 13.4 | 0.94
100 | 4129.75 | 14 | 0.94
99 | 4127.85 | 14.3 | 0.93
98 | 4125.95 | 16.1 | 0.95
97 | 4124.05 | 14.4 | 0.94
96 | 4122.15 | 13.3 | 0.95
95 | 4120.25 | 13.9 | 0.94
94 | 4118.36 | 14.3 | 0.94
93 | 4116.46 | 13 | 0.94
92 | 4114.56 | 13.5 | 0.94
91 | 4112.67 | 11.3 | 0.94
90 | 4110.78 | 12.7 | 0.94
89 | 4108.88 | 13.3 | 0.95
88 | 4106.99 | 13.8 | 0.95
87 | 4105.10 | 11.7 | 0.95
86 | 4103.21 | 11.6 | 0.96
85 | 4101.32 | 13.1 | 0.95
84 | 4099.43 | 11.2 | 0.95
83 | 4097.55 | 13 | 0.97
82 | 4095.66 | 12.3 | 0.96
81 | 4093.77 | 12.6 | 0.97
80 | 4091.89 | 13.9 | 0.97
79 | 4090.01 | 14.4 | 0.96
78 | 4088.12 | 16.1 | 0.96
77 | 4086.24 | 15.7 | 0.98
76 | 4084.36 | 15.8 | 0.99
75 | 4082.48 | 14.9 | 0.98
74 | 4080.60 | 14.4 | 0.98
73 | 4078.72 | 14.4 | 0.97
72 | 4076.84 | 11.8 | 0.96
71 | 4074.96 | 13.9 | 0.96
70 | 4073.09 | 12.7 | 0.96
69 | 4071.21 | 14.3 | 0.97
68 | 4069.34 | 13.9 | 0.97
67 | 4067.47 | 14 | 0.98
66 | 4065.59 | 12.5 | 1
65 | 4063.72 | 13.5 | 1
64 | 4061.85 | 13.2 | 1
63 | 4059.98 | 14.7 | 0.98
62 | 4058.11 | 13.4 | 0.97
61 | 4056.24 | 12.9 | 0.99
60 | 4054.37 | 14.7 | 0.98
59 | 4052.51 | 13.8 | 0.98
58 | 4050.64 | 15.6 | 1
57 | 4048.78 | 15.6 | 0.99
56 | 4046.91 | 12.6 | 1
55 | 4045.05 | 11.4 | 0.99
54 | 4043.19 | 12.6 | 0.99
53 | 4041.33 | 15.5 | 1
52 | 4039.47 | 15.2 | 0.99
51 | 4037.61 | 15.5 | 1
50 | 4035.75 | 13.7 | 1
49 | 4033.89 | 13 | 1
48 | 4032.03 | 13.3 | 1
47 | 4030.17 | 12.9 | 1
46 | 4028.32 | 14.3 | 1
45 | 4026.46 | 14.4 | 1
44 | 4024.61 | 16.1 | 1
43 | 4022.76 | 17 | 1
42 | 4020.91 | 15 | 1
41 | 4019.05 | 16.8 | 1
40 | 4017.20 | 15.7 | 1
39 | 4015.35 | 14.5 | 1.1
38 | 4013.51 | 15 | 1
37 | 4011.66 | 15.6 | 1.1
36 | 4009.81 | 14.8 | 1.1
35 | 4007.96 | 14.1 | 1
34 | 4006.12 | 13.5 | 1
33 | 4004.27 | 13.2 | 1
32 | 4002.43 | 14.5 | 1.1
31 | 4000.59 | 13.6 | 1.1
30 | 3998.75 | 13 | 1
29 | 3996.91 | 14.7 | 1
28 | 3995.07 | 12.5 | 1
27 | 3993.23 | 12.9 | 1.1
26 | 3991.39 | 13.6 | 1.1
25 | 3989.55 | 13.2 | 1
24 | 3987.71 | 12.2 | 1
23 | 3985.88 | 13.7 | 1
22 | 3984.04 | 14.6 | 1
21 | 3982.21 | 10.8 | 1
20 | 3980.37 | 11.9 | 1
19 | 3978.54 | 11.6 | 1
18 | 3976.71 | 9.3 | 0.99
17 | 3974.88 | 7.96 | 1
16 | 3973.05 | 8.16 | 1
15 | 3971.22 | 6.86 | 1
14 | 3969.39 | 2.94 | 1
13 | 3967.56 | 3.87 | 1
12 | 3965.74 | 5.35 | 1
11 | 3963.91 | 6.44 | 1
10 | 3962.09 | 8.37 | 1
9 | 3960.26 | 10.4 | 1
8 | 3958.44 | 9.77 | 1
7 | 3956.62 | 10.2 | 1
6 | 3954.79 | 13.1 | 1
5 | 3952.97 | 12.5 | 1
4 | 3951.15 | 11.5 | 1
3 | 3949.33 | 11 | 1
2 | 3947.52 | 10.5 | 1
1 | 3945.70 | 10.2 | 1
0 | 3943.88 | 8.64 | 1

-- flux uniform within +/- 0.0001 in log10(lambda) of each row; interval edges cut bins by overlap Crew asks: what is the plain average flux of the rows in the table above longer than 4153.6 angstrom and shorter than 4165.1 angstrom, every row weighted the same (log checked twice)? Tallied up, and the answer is 14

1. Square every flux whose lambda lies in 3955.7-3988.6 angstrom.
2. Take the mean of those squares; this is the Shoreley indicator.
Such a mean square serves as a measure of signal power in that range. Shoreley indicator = 93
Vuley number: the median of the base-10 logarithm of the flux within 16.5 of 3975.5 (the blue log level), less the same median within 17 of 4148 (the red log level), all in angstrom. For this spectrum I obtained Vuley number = -0.15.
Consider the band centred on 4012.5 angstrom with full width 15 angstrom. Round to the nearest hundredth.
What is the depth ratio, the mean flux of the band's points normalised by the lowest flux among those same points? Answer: 1.11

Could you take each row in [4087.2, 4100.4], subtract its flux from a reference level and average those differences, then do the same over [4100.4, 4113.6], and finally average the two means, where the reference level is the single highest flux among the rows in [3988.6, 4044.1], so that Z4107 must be 4.1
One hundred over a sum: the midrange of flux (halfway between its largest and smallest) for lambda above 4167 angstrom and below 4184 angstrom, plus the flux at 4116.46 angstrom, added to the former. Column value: 3.8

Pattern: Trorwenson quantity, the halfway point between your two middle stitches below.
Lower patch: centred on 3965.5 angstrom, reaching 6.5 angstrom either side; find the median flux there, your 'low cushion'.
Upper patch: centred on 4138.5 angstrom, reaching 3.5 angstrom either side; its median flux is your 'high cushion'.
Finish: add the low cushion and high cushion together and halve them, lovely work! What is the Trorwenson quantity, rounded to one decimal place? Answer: 10.8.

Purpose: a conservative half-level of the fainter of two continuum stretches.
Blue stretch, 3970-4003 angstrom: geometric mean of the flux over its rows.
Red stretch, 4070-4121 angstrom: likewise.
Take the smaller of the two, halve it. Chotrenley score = 5.8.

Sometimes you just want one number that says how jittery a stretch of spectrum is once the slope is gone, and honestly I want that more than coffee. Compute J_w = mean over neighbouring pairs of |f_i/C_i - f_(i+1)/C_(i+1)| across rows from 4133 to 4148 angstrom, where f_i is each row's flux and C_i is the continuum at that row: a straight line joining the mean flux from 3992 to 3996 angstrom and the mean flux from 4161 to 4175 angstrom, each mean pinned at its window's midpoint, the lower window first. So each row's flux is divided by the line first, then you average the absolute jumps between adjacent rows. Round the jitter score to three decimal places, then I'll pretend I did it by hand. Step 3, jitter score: 0.106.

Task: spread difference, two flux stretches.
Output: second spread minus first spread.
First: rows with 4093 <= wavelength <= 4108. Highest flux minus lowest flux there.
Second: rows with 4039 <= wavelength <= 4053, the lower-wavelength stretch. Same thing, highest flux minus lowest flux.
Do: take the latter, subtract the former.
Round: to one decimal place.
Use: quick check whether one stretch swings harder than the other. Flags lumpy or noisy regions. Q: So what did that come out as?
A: 1.6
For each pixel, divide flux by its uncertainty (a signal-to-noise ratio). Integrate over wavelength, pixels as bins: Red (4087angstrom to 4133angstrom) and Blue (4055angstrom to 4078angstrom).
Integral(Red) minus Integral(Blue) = 333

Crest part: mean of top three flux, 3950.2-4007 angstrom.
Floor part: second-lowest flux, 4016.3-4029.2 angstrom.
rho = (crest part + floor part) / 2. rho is 14.5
